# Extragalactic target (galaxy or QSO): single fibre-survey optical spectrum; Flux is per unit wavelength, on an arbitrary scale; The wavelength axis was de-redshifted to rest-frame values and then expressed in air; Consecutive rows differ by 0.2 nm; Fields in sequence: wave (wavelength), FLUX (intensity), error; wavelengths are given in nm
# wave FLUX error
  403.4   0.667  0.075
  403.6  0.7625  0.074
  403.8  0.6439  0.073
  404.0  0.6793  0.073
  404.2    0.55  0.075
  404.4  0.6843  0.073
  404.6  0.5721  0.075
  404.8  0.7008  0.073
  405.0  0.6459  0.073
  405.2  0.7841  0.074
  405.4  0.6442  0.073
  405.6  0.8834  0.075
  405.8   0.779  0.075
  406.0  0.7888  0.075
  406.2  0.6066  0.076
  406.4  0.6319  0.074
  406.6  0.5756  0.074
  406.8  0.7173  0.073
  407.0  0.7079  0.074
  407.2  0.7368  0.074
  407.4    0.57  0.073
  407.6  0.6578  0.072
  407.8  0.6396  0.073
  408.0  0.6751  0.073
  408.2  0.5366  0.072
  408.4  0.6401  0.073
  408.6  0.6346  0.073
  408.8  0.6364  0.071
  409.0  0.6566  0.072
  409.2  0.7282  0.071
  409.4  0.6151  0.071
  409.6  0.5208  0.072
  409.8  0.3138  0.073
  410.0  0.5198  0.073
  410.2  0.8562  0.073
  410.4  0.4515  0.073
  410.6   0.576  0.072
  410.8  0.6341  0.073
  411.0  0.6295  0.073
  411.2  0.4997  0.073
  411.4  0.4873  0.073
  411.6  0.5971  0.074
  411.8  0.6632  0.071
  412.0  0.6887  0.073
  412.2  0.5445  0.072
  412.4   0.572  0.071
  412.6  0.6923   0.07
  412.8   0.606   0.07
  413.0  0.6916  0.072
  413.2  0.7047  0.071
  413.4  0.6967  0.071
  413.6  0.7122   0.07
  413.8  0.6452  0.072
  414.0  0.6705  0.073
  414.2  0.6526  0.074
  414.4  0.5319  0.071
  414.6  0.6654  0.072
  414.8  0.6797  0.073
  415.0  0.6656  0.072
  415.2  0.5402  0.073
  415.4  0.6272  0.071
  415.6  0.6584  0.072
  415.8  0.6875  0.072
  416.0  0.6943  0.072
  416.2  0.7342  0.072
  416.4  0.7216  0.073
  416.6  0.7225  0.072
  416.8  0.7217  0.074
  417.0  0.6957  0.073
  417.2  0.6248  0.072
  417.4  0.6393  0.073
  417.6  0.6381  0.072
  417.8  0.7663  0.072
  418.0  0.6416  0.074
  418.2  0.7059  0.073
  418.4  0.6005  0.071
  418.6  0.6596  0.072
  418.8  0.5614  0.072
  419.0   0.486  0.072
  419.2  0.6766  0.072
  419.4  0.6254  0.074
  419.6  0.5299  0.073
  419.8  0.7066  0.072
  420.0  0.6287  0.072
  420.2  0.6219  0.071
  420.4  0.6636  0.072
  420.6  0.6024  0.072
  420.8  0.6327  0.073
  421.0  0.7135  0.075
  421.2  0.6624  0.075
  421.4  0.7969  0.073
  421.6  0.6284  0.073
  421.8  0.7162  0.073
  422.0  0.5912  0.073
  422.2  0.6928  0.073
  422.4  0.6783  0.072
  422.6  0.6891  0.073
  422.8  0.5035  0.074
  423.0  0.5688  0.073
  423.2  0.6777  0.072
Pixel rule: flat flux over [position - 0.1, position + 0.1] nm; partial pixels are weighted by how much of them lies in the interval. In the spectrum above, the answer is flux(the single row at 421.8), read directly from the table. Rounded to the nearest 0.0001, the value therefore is 0.7162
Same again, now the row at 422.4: 0.6783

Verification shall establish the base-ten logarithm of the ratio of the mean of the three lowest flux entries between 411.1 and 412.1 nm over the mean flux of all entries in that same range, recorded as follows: -0.046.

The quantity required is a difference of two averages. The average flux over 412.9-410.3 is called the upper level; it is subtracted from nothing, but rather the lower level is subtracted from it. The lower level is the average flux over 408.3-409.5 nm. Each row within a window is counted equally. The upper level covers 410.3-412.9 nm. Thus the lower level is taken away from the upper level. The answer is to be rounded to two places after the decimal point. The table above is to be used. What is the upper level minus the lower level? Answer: -0.06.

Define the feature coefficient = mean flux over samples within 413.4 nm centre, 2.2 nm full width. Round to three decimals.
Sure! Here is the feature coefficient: 0.652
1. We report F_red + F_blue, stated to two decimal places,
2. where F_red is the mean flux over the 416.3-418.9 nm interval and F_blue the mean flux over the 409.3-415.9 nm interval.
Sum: 1.28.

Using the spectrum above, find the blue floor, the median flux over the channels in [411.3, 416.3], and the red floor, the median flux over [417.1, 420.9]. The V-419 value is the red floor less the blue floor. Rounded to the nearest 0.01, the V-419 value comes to -0.03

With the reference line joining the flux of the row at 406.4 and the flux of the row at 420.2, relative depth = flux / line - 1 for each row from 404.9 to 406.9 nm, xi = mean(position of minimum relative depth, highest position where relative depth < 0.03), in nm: 406.60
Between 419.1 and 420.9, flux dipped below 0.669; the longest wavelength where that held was 420.8 nm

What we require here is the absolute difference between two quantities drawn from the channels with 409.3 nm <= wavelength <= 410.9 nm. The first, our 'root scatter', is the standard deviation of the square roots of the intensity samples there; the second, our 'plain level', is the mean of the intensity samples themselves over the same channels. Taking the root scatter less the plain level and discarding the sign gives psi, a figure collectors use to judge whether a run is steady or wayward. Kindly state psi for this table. 0.46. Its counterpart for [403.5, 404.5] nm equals 0.62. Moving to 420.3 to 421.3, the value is 0.63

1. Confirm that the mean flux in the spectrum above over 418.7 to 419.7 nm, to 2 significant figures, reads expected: 0.58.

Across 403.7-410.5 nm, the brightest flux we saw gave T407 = 0.8834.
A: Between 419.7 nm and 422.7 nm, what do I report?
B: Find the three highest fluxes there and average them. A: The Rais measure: 0.742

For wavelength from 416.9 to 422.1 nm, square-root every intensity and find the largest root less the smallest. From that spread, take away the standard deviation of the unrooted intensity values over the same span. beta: 0.13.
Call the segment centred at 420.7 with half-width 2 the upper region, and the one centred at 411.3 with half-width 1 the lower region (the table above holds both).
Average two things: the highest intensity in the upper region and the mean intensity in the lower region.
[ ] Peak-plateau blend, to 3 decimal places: 0.687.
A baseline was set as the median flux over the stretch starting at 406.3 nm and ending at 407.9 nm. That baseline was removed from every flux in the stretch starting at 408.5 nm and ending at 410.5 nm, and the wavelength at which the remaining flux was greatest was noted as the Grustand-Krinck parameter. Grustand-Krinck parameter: 410.2 nm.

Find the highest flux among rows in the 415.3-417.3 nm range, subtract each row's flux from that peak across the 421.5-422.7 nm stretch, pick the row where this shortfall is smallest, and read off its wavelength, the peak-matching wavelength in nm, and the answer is 421.8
